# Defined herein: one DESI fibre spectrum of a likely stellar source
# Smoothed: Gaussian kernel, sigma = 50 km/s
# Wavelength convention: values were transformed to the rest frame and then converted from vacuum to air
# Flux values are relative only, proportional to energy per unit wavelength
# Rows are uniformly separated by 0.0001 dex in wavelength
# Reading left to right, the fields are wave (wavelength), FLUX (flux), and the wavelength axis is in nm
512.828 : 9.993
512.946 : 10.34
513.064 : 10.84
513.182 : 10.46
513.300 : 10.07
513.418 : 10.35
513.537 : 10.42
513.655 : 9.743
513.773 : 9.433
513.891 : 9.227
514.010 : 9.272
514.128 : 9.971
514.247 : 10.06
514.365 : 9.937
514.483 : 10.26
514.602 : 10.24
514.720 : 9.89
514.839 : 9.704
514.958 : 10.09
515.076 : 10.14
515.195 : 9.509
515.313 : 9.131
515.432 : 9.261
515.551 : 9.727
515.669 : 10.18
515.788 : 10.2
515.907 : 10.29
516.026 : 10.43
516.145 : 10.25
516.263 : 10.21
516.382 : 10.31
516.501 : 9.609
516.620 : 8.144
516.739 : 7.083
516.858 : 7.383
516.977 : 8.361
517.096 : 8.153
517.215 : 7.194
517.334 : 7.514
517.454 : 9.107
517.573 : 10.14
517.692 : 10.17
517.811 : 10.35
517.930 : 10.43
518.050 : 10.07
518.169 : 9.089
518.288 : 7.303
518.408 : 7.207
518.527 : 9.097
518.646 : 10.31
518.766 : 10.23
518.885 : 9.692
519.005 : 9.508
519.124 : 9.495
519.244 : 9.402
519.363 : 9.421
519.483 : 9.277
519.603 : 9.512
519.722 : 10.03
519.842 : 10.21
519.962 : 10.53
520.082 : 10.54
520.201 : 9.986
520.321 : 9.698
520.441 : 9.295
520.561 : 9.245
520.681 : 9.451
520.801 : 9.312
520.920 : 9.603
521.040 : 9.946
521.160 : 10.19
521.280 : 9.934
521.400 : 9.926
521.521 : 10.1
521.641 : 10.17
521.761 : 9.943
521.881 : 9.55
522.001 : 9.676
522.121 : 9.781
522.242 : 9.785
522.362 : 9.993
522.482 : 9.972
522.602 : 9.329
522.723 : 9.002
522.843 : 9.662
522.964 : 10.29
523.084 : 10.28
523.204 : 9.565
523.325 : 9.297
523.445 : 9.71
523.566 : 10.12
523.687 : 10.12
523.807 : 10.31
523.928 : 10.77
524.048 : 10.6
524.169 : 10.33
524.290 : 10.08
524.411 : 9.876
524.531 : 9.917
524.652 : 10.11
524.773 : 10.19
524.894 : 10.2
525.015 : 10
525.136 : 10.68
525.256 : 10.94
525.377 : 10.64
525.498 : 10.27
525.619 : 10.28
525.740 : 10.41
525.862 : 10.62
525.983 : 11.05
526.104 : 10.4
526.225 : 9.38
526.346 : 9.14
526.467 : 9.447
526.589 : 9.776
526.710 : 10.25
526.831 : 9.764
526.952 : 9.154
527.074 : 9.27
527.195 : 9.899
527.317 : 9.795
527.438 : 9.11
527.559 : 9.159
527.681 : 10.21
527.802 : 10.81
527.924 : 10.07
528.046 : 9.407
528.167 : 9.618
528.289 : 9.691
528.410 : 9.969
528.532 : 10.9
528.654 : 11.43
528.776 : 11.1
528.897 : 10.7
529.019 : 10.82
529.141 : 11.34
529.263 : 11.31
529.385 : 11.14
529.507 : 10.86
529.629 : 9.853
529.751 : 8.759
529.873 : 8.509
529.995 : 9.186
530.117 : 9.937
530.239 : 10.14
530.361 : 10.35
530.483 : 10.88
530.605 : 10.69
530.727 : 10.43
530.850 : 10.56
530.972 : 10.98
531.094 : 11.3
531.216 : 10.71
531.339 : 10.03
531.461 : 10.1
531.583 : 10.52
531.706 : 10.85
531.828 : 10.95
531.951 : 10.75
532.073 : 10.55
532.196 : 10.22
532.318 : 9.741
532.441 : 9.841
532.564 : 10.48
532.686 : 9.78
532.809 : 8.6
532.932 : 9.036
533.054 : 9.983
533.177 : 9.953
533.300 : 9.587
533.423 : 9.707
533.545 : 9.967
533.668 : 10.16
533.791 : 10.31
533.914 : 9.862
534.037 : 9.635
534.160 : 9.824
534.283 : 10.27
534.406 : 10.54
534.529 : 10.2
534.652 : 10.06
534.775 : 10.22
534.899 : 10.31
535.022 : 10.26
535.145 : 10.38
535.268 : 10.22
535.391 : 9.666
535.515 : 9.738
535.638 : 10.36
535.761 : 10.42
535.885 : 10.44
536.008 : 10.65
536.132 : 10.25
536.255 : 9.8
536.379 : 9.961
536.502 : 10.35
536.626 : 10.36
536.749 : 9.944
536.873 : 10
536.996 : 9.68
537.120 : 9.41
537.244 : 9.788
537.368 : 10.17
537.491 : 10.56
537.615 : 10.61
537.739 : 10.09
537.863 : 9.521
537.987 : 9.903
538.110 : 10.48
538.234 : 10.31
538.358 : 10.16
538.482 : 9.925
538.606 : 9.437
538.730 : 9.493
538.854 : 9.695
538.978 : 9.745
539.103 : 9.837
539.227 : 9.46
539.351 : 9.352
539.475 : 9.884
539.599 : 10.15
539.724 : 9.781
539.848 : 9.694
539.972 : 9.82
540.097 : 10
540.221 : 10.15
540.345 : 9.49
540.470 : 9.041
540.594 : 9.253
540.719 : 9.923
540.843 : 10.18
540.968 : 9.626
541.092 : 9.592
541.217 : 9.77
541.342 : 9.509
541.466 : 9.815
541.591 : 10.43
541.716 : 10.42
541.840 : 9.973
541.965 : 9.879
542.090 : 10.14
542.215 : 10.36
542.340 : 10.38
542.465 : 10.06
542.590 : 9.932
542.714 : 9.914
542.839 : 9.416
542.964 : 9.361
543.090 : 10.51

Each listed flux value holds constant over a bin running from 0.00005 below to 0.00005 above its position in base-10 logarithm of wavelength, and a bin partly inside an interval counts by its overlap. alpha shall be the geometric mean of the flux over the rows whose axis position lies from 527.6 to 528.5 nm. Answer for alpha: 10.0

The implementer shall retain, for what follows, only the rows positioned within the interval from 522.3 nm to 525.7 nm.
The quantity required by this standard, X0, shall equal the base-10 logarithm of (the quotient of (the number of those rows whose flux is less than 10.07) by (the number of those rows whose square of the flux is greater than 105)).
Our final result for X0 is 0.00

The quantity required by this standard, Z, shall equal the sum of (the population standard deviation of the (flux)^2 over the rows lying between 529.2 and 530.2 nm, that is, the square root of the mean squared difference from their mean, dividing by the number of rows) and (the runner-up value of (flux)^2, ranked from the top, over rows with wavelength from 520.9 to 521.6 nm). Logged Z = 122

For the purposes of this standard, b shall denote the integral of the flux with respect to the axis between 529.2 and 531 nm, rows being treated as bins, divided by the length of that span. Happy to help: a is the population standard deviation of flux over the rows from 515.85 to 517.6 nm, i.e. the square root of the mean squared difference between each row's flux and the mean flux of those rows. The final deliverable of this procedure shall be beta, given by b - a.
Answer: 9.0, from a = 1.257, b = 10.2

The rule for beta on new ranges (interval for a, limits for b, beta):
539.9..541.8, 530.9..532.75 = 10.1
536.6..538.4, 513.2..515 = 9.6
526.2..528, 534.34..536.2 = 9.8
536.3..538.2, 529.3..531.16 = 9.9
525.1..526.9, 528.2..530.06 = 9.8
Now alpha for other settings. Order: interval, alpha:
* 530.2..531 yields 10.6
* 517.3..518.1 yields 9.6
